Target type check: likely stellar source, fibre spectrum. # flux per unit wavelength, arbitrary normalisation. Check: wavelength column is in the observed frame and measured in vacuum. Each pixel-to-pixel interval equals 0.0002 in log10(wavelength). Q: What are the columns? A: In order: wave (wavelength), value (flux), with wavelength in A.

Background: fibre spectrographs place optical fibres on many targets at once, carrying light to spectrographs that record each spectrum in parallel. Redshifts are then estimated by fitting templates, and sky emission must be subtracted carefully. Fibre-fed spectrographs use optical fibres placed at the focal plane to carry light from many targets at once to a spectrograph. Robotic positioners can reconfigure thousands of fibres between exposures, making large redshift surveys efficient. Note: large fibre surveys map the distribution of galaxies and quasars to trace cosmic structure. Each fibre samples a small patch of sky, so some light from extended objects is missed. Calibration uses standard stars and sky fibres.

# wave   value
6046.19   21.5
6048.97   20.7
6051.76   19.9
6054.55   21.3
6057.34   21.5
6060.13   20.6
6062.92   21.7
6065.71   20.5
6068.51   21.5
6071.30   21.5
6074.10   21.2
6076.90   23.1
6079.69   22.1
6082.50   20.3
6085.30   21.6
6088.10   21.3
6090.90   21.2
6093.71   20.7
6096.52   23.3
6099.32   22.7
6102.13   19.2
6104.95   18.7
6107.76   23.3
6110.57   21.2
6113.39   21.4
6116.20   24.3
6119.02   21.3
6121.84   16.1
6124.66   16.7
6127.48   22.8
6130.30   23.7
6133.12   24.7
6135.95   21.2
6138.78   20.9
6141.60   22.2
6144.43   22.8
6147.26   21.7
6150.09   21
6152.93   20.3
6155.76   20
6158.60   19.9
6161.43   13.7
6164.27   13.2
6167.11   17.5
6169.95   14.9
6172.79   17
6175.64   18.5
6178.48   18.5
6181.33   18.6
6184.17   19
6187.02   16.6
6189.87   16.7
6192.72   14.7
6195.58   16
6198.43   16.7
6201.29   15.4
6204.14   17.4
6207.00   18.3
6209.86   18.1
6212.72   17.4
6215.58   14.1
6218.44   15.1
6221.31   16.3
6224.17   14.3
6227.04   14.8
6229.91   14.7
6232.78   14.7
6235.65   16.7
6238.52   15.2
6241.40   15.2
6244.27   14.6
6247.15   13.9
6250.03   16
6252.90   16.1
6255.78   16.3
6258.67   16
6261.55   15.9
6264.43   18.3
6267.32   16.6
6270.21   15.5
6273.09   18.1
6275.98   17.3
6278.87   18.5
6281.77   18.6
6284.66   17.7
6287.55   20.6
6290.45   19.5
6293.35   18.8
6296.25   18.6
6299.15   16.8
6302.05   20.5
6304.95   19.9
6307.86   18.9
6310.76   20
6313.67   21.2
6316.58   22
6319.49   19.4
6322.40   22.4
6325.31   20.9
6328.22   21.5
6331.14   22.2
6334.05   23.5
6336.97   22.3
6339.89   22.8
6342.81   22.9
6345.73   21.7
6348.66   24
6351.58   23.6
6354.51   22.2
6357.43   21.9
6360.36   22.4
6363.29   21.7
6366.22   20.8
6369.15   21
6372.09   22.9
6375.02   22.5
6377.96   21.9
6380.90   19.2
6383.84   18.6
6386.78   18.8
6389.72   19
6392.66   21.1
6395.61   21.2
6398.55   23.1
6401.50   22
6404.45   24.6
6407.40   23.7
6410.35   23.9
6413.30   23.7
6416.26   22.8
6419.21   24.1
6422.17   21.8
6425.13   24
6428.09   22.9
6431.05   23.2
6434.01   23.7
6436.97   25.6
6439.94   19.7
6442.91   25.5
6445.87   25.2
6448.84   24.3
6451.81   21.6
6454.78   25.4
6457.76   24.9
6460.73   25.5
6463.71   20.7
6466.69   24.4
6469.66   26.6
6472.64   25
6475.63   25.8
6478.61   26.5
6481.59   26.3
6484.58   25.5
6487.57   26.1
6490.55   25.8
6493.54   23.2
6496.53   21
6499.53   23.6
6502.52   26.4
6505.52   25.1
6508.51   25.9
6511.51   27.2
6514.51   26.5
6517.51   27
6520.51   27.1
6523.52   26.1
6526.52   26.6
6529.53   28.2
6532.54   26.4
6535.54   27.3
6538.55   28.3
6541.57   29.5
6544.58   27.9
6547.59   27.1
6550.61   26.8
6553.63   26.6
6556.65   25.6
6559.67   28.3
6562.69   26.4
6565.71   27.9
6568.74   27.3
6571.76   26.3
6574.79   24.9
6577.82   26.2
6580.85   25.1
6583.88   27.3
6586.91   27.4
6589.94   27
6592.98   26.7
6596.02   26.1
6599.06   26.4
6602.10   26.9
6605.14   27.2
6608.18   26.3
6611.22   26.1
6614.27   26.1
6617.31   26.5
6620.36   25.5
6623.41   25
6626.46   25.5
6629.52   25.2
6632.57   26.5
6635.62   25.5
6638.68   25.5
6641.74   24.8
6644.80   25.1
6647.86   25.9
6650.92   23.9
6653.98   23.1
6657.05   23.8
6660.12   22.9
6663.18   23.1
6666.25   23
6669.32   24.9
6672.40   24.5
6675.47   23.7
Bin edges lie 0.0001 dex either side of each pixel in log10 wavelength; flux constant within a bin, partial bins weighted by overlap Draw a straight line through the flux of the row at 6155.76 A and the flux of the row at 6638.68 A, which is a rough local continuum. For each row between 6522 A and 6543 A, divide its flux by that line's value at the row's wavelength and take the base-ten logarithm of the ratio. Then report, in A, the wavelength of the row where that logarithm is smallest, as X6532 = 6523.52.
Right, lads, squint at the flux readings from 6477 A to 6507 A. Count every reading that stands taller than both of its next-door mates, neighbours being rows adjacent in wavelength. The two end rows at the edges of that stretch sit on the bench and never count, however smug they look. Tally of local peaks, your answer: 2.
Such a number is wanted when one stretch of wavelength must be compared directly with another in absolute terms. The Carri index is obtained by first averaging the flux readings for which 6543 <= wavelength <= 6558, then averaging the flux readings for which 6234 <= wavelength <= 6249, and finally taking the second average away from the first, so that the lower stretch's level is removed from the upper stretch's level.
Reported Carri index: 12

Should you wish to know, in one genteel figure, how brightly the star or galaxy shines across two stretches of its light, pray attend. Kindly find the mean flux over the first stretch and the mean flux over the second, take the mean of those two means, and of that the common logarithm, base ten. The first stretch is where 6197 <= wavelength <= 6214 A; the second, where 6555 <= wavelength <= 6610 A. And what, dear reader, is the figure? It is 1.34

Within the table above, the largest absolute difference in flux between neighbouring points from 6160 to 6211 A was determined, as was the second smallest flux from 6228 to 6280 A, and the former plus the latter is 19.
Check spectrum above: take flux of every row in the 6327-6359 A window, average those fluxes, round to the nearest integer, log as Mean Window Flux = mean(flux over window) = 23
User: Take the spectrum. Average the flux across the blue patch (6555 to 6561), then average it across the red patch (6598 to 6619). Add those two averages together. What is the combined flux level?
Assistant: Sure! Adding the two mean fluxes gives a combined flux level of 53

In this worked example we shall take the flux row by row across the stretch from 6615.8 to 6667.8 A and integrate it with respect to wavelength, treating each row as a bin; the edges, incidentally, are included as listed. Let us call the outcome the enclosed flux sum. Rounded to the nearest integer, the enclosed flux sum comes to 1287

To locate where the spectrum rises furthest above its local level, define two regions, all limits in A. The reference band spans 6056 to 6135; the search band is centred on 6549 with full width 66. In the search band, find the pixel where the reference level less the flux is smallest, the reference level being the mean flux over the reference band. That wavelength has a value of 6541.57 A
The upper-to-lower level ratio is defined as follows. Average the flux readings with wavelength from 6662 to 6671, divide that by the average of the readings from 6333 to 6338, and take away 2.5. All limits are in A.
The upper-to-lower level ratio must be -1.47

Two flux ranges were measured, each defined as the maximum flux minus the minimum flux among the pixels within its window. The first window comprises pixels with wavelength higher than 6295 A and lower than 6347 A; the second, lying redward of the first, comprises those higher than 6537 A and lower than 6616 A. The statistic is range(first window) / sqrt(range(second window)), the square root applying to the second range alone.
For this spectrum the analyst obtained 3.12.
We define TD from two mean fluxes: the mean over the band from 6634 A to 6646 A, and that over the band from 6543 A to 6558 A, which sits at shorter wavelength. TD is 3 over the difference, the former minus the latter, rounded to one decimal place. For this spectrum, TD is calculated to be -1.9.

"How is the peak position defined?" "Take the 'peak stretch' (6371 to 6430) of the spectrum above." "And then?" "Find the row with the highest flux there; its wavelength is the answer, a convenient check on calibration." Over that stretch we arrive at 6404.45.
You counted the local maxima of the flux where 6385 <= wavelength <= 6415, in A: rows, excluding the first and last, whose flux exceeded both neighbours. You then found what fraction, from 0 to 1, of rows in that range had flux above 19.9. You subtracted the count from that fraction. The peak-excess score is -2.20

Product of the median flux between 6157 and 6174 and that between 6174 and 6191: 295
